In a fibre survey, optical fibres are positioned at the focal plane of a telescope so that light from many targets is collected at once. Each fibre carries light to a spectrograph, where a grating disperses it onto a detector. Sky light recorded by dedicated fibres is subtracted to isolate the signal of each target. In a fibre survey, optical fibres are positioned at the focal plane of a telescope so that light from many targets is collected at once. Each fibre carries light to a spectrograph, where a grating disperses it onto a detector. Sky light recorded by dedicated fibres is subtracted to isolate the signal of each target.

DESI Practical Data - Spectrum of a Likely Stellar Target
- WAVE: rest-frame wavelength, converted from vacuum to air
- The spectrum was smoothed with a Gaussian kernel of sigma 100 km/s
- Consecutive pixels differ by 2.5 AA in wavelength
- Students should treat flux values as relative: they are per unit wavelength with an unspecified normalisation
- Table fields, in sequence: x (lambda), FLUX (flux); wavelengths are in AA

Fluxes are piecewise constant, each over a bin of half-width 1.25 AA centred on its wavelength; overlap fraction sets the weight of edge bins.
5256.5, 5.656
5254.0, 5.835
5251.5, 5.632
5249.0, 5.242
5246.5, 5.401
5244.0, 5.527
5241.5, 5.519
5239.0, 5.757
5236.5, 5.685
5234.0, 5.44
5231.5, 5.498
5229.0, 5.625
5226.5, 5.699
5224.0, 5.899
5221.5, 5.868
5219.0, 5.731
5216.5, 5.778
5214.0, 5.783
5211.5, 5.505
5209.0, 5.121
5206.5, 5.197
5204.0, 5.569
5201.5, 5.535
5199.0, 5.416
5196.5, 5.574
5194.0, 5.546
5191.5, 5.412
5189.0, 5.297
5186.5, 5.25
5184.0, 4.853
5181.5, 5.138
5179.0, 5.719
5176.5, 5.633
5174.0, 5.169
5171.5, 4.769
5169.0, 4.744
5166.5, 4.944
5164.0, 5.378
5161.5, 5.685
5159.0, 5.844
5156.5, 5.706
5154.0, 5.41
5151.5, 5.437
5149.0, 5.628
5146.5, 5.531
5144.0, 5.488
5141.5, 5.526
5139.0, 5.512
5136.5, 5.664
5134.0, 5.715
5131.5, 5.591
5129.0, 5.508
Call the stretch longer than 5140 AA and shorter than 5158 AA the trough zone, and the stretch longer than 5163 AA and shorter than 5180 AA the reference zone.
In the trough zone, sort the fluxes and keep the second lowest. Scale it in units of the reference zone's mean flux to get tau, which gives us 1.05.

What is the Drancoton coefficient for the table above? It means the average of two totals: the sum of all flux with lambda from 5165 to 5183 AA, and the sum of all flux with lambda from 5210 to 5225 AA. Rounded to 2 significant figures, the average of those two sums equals 35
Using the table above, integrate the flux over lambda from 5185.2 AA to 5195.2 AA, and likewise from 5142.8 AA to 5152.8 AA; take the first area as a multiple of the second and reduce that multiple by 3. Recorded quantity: -2.03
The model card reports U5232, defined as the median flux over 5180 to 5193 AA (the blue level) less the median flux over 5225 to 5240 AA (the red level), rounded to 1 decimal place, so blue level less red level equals -0.4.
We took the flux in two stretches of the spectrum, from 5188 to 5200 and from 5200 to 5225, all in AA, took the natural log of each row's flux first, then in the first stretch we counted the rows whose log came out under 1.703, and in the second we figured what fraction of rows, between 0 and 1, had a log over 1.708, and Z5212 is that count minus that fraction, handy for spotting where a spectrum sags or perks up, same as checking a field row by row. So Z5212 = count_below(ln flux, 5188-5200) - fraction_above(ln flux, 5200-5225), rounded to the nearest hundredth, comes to 2.30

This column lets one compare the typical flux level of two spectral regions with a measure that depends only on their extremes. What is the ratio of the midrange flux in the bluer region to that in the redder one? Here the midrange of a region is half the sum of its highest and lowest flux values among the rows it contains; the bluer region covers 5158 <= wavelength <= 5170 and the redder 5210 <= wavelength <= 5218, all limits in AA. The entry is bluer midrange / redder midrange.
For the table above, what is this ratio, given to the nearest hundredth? 0.94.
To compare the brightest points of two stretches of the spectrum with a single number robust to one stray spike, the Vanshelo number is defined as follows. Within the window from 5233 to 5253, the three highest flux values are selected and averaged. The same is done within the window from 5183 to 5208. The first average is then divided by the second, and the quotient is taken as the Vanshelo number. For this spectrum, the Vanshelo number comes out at 1.02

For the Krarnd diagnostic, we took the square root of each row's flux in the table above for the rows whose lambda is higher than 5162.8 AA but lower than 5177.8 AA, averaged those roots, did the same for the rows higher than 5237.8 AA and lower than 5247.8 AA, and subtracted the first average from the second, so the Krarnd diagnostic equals 0.10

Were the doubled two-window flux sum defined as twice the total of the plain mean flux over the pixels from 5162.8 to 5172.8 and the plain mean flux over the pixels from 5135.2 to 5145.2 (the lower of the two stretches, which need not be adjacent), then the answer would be 21.0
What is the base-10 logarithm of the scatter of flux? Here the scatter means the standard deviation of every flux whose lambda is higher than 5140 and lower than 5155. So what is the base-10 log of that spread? -1.1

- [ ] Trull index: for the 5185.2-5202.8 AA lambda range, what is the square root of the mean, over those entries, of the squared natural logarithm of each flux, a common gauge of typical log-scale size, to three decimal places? 1.692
